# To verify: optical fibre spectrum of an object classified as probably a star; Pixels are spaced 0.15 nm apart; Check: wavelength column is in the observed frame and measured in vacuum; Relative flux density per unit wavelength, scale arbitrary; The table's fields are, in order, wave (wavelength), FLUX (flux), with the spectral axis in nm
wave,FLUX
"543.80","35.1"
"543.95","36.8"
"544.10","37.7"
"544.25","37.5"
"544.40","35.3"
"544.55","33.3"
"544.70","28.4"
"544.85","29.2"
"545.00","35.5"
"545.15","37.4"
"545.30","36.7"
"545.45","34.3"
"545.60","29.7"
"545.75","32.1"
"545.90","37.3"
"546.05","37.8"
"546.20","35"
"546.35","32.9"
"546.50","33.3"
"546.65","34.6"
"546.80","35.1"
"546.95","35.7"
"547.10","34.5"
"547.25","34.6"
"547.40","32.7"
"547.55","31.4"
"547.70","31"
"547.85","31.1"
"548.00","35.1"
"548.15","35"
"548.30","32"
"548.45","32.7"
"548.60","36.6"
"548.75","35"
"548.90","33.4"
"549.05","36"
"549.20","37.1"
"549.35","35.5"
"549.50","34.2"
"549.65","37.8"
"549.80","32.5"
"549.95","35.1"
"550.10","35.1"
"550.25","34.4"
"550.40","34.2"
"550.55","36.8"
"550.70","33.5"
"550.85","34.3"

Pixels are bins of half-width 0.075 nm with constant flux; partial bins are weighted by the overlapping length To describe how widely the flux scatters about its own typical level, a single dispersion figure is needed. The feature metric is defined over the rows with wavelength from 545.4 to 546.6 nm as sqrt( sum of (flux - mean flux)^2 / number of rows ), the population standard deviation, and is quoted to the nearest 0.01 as 2.50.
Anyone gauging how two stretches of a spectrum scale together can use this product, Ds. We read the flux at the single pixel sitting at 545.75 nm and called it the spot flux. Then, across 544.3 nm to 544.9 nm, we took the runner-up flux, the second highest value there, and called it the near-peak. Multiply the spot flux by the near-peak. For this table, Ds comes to 1069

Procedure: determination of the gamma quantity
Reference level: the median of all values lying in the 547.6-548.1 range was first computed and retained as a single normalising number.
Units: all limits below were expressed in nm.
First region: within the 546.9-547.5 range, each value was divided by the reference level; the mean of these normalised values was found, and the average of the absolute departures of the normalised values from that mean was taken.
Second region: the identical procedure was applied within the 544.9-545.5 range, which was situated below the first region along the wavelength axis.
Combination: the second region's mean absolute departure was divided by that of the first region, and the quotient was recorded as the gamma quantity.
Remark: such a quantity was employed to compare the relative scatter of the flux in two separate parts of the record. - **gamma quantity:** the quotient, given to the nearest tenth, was 1.3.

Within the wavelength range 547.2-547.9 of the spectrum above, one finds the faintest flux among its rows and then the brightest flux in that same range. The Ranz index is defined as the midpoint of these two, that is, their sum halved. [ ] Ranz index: 32.8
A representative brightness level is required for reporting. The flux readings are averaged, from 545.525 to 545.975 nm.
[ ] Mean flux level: 33.0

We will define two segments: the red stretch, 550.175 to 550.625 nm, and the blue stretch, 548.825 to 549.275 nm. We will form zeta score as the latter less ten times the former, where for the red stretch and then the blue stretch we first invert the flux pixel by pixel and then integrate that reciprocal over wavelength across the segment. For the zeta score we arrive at -0.116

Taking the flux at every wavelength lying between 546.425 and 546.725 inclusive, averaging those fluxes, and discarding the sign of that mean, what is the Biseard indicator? 33.95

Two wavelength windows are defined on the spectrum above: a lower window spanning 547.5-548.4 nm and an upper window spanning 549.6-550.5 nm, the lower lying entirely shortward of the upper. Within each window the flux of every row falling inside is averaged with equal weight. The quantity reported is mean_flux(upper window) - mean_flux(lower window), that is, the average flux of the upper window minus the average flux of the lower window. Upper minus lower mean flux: 2.2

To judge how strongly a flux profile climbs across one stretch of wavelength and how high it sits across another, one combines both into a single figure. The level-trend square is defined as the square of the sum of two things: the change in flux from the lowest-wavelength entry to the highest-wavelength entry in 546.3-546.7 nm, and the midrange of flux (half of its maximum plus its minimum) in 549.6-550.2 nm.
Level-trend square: 1358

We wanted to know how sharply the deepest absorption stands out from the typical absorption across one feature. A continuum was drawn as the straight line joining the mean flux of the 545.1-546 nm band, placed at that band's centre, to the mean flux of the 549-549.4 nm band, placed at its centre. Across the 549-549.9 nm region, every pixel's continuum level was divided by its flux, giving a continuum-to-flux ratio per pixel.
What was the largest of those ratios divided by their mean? 1.09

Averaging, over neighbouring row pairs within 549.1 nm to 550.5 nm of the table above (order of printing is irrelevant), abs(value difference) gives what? 1.91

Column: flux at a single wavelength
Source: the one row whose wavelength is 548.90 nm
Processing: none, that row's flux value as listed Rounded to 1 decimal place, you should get 33.4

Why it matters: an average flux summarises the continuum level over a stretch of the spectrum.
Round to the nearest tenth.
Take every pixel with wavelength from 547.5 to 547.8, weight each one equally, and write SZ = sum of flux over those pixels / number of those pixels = 31.2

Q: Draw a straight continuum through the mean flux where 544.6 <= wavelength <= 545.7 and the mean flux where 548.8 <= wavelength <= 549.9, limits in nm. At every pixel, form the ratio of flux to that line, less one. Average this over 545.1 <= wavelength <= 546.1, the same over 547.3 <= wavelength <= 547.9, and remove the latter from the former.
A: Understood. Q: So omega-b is 0.13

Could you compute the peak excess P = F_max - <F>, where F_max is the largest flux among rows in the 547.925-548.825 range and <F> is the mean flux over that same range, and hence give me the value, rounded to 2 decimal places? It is 2.20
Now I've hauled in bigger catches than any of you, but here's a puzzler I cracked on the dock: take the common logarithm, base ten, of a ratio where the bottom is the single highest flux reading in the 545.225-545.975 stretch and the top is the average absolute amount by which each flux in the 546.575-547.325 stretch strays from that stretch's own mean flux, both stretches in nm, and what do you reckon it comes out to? -1.97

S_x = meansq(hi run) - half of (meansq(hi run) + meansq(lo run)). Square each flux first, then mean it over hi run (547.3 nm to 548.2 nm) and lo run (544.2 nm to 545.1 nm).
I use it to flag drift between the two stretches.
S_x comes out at -20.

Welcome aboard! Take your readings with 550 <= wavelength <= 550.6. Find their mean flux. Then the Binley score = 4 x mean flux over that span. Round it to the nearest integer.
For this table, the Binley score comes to 140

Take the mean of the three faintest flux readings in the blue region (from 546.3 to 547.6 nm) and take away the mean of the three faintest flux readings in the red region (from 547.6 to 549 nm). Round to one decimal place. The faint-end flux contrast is 1.0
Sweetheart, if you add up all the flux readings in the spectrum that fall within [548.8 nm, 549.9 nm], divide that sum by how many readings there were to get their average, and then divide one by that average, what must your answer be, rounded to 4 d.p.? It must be 0.0284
